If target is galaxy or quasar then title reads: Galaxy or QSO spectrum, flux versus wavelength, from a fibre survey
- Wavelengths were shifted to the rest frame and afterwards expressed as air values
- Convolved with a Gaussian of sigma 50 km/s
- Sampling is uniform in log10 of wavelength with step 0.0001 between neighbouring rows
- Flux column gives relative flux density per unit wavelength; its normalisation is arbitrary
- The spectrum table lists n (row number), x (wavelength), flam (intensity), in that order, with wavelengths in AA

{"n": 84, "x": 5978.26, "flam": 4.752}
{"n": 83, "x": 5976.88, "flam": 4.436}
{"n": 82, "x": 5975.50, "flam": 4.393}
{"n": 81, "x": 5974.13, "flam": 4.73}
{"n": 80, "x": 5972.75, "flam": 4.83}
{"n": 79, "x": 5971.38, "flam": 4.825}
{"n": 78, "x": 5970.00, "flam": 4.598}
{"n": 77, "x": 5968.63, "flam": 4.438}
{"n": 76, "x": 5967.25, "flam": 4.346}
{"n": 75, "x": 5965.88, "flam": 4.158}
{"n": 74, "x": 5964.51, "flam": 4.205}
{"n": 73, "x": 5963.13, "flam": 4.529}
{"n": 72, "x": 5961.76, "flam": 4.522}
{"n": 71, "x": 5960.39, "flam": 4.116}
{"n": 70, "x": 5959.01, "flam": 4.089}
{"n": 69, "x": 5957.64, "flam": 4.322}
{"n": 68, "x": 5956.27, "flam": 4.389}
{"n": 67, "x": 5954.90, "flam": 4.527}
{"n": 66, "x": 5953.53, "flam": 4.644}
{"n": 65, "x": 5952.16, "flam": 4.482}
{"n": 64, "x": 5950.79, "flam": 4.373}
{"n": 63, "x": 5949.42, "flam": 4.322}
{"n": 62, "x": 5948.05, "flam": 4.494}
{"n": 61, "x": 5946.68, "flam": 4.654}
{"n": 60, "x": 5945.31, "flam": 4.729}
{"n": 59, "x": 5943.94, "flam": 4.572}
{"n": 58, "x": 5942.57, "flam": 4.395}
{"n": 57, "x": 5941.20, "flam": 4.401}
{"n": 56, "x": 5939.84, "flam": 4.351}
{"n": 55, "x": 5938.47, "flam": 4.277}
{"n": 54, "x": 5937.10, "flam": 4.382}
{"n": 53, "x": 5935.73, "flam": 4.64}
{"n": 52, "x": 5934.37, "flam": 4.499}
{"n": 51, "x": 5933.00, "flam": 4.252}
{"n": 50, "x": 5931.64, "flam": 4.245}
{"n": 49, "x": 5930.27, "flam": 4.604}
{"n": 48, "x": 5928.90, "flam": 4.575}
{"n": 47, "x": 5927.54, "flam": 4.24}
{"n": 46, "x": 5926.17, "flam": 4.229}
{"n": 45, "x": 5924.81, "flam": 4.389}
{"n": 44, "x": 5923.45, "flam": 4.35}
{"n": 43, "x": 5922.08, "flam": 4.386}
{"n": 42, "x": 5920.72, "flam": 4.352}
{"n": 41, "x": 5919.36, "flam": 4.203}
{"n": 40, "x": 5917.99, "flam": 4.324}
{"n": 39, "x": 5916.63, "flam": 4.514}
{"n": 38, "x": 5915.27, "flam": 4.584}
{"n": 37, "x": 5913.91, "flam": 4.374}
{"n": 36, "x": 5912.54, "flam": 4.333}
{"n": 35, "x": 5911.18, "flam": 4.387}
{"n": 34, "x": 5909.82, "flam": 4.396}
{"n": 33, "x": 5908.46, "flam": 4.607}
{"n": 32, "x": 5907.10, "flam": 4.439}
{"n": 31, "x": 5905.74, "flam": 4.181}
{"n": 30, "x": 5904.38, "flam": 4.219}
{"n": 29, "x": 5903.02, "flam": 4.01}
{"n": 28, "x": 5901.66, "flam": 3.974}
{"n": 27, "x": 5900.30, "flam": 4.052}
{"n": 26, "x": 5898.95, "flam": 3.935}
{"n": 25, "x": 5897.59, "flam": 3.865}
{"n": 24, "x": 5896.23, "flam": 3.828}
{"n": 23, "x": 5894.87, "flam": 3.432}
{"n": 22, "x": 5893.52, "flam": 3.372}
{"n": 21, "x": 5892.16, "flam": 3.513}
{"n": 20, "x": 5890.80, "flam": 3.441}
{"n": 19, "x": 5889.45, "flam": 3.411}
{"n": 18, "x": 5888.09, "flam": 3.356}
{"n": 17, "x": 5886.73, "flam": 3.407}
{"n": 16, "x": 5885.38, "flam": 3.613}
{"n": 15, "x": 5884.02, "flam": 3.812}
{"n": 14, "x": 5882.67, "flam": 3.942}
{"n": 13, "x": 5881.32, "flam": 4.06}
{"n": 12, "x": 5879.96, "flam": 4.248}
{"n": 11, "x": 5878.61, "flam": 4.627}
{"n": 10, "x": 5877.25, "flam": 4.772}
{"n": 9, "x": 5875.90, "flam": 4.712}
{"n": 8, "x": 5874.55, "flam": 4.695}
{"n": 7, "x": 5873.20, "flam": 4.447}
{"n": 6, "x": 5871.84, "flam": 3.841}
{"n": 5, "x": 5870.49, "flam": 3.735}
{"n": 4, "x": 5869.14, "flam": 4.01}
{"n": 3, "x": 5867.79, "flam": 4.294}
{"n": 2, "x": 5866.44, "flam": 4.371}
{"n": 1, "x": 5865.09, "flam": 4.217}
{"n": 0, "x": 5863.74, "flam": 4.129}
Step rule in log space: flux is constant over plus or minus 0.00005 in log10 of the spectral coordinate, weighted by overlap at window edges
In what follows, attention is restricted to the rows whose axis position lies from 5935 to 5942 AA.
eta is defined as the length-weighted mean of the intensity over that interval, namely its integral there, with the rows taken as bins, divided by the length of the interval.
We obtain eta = 4.41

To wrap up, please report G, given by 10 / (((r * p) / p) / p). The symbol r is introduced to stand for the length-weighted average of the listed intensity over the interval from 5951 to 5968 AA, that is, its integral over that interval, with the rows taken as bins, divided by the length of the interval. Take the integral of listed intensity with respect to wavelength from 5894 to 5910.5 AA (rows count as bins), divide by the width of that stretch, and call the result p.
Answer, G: 9.3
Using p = 4.07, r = 4.36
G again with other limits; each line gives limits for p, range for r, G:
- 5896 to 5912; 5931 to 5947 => 9.4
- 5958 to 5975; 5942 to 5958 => 9.9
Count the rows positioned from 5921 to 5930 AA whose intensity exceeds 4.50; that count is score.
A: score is 1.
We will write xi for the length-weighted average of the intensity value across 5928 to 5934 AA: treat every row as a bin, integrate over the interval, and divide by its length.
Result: 4.42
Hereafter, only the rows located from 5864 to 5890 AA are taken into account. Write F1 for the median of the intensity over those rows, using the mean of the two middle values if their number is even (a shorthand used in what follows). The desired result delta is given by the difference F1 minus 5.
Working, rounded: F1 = 4.06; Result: -0.94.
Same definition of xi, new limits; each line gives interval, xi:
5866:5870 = 4.20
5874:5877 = 4.72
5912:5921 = 4.38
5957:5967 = 4.28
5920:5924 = 4.36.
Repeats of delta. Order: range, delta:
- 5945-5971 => -0.56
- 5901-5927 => -0.65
